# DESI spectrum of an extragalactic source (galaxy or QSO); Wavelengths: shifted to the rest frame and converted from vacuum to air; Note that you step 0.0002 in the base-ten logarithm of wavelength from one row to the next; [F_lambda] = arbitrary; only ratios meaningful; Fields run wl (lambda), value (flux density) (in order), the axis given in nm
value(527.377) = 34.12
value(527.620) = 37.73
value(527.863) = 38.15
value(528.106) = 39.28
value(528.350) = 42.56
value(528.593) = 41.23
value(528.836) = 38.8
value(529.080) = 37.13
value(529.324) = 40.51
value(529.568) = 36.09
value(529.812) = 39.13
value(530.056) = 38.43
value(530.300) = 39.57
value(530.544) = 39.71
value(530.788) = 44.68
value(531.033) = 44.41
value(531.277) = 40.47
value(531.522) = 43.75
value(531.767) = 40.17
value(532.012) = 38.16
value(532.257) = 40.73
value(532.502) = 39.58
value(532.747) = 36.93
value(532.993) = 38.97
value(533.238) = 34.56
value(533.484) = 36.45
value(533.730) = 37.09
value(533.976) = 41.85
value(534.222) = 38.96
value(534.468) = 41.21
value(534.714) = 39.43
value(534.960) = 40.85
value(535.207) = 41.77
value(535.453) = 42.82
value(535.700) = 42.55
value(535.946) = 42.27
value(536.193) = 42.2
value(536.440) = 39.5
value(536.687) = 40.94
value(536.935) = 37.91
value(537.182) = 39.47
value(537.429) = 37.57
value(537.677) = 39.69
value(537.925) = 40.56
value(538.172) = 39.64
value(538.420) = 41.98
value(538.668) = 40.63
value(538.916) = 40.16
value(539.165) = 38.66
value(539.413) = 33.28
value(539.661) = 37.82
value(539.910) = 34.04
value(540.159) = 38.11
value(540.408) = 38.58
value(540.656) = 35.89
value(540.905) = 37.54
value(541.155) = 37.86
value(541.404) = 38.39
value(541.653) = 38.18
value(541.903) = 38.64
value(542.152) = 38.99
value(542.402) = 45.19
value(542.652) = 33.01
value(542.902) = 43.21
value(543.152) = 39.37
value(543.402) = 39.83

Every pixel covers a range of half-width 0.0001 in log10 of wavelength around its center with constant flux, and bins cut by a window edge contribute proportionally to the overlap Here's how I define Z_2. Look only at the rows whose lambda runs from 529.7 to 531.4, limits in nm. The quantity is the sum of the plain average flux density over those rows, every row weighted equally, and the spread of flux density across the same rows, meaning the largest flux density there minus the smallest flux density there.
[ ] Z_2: 47.2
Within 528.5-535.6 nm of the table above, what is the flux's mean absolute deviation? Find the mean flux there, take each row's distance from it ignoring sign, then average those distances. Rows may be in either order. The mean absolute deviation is 1.9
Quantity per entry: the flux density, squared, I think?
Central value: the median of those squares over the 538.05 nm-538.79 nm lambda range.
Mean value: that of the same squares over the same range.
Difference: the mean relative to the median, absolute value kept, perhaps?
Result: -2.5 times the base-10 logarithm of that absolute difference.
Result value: -2.6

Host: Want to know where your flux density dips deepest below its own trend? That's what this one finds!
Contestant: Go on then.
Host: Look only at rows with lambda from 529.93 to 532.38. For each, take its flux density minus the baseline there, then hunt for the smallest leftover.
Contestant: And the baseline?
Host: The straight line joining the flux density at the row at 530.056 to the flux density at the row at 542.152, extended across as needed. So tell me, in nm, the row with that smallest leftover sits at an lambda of 532.012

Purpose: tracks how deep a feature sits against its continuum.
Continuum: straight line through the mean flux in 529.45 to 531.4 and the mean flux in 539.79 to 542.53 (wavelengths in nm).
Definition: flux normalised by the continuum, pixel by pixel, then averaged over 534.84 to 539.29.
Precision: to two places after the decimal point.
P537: 1.04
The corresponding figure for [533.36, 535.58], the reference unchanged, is 1.01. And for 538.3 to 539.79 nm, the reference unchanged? 1.00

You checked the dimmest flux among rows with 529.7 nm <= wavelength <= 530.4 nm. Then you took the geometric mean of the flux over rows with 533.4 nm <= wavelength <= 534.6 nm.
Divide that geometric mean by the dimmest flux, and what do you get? 1.02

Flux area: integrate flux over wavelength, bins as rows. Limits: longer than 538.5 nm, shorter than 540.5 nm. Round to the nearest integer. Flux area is 75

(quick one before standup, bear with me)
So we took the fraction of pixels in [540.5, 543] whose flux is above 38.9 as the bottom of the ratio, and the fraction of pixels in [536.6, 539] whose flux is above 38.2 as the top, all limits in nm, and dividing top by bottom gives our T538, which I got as 2.7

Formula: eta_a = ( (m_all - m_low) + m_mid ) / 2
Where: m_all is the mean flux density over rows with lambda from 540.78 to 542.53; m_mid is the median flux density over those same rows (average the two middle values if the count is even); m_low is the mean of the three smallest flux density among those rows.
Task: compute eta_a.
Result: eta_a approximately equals 19.9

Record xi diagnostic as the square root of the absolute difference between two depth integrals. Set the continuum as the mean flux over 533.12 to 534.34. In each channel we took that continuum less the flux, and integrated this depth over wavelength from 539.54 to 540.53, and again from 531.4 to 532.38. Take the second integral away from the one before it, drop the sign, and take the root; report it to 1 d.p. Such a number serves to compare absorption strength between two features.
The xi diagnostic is 1.9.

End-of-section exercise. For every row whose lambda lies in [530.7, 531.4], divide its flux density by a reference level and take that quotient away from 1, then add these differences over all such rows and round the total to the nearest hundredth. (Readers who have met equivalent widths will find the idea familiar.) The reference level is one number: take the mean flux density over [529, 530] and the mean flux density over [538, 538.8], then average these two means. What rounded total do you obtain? -0.28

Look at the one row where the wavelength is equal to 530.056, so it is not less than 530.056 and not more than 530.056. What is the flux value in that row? 38.43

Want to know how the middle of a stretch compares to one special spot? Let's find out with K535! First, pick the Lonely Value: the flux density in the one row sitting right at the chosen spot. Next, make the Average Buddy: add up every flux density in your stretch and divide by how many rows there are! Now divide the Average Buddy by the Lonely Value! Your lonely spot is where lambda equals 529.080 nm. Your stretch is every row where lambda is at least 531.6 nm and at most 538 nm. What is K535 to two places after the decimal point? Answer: 1.07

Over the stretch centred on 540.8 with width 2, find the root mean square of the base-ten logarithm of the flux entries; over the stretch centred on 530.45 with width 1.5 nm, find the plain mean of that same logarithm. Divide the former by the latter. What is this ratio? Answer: 0.975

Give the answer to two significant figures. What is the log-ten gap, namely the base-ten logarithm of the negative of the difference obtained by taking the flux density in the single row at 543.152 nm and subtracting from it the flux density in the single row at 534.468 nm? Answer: 0.26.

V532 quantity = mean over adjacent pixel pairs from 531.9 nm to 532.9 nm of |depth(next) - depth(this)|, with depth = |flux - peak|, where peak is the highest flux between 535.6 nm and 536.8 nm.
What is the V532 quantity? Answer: 2.1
